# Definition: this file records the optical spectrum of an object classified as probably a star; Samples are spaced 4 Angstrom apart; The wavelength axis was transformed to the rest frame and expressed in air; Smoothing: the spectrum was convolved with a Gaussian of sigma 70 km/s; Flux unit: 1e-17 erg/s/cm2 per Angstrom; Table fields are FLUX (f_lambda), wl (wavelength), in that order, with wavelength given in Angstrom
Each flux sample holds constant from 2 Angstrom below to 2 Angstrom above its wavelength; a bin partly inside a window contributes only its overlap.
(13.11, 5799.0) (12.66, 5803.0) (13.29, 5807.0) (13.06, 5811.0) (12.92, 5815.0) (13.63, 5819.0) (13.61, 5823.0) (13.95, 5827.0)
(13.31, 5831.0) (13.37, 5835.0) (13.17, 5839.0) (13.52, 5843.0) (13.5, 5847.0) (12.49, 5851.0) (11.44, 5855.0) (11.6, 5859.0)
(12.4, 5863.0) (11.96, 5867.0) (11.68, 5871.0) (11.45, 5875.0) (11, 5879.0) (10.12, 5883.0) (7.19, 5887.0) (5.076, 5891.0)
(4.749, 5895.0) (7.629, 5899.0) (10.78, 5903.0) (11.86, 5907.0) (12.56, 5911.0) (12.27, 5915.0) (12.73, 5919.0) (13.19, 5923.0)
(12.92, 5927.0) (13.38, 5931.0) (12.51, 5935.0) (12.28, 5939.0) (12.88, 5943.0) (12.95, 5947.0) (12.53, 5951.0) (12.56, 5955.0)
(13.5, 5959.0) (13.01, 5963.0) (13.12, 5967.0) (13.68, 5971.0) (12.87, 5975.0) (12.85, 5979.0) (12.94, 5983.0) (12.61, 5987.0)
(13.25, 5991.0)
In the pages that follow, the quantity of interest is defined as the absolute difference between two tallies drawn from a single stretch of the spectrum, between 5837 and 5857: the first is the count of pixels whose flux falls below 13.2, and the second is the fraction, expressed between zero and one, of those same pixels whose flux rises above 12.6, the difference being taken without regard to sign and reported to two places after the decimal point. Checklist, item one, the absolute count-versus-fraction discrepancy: 2.40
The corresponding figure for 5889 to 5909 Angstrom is 5.00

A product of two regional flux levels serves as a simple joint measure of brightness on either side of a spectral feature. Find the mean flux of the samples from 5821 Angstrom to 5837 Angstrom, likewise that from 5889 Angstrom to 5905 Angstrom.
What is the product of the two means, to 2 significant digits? 96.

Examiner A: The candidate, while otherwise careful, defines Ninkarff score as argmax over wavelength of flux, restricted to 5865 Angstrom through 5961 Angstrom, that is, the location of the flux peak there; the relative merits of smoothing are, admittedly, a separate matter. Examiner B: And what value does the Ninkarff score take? 5959.0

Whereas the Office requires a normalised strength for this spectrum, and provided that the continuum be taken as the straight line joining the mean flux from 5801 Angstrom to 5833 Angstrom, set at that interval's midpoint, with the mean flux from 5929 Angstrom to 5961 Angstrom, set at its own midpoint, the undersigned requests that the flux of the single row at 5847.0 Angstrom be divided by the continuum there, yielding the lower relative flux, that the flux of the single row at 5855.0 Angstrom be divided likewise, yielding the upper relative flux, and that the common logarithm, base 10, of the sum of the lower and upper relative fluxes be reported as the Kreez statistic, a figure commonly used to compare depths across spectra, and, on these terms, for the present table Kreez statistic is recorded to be 0.277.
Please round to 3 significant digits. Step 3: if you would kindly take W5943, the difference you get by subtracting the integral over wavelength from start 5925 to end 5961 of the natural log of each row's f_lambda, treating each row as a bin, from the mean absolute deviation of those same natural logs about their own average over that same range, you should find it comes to -91.8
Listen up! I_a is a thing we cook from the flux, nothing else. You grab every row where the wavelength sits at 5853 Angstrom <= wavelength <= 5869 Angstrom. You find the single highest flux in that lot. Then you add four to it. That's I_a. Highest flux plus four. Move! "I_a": 16.4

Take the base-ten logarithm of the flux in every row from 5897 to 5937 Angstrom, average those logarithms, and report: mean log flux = 1.07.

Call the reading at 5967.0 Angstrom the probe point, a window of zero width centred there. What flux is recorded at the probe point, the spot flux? 13.12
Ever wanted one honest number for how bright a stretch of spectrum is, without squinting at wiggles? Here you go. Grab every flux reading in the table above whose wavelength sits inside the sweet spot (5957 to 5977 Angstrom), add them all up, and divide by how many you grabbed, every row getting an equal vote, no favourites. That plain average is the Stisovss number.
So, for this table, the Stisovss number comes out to 13.2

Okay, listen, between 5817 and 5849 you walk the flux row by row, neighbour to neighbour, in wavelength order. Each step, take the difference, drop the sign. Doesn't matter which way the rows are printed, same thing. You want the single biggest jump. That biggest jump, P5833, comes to 0.64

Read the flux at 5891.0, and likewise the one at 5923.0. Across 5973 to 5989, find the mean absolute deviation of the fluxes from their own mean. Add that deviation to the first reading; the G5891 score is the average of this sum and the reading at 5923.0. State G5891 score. 9.2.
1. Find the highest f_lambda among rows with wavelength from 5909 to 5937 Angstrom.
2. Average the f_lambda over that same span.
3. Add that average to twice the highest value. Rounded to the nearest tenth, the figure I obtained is 39.6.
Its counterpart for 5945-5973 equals 40.4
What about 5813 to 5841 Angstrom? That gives 41.3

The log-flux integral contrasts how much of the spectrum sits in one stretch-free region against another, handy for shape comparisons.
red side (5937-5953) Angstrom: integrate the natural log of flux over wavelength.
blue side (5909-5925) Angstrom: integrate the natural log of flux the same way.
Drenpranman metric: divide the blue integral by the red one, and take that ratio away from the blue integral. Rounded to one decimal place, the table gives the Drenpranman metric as 39.6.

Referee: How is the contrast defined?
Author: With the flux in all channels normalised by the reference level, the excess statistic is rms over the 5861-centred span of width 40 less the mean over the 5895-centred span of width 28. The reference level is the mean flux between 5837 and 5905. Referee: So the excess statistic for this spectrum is 0.37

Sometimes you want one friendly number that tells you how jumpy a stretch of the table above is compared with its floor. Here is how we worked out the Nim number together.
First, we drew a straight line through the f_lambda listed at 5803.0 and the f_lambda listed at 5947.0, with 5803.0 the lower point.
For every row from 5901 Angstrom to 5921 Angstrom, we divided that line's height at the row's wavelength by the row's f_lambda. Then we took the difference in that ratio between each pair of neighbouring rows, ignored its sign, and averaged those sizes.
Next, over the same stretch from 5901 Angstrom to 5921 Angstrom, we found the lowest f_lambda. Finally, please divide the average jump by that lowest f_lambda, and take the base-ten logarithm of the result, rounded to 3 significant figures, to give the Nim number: -2.27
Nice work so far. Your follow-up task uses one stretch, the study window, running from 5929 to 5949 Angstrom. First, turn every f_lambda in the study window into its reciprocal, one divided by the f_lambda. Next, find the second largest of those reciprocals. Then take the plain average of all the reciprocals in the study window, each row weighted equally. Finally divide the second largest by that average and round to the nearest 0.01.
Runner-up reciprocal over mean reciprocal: 1.02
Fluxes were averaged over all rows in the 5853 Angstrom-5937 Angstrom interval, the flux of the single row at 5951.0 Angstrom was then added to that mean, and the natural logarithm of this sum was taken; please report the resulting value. 3.15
